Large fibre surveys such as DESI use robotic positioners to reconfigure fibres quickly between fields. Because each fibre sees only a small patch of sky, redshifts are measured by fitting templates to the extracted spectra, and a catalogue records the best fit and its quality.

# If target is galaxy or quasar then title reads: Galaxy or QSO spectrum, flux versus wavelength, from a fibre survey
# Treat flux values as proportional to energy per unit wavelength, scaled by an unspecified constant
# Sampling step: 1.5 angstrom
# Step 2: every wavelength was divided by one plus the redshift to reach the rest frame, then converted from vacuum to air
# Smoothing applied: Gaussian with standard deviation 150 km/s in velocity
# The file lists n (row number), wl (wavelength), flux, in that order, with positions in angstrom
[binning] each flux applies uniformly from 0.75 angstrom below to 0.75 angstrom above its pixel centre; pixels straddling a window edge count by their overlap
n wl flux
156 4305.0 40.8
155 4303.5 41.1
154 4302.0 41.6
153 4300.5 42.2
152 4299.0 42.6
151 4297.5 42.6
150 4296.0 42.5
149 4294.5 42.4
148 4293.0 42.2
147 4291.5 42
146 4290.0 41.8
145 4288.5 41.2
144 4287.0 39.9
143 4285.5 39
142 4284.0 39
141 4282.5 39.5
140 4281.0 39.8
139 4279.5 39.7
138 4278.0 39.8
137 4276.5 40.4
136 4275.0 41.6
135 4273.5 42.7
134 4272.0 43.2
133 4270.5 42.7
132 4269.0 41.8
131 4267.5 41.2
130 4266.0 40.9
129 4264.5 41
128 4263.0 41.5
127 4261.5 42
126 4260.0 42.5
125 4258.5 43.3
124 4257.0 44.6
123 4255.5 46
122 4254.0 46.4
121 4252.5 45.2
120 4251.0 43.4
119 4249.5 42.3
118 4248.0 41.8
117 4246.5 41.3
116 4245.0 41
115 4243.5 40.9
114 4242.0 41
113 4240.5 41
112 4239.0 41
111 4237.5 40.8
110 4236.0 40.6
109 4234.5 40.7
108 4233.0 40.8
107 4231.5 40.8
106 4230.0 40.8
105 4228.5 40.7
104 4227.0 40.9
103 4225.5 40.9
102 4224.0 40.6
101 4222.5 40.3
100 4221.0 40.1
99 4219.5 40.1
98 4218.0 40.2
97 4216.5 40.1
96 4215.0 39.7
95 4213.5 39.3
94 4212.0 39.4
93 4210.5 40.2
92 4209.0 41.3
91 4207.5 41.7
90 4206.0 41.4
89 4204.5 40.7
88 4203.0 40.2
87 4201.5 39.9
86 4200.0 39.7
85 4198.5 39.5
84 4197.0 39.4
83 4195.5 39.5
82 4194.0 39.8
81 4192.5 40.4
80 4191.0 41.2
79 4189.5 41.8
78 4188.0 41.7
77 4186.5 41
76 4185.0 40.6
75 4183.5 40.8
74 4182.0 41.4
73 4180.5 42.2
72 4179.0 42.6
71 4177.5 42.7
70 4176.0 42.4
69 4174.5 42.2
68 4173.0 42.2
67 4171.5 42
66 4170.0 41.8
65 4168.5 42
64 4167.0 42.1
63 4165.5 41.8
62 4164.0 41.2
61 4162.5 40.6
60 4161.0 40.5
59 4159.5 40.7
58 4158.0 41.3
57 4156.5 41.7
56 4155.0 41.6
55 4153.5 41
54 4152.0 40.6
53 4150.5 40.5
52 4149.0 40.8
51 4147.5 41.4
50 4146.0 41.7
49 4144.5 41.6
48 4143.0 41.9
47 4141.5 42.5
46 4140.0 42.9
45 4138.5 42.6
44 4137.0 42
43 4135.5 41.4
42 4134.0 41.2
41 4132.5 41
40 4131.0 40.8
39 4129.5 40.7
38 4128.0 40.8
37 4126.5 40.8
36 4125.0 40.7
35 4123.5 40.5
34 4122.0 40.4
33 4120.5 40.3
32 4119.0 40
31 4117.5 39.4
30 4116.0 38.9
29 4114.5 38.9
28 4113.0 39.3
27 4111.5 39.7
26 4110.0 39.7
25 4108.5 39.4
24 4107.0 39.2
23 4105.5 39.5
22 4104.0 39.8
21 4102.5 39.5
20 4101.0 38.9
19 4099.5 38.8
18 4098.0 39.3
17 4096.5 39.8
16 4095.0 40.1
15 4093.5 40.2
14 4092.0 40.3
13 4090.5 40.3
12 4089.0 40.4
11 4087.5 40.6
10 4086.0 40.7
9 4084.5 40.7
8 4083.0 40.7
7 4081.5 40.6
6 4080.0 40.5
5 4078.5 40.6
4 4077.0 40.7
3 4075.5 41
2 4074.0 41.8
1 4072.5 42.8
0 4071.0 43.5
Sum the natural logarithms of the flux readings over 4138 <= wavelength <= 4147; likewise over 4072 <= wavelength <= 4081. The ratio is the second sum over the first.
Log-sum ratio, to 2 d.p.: 0.99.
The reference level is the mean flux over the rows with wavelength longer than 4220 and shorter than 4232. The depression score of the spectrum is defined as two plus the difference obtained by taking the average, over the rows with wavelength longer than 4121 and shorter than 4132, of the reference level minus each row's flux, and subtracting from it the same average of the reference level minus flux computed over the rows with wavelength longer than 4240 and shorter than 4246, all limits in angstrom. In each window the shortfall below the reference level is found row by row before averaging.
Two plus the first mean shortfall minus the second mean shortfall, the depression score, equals 2.3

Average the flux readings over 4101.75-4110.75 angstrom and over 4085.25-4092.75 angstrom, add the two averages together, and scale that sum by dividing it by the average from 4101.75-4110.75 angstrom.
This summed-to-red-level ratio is 2.024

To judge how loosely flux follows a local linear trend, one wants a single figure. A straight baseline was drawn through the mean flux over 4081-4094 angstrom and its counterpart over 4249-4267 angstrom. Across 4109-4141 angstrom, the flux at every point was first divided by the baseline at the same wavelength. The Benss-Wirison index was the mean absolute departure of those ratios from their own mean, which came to 0.017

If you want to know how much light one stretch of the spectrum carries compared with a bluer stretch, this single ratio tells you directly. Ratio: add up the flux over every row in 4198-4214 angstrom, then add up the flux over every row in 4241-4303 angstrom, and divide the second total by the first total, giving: 3.9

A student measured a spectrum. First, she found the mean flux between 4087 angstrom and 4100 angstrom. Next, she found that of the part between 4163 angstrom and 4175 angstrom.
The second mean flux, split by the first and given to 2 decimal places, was 1.05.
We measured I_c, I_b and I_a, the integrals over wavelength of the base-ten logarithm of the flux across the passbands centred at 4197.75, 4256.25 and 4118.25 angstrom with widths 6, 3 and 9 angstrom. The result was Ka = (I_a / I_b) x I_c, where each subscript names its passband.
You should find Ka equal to 28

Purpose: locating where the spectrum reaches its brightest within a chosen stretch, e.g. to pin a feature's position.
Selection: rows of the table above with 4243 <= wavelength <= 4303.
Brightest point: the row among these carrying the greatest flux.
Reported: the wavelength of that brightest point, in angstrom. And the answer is 4254.0 angstrom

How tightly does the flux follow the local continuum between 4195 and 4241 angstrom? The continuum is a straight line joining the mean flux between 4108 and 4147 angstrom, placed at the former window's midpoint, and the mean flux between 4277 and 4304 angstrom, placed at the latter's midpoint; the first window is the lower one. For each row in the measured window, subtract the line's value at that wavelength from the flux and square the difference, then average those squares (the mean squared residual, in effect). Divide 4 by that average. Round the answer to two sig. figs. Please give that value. 6.2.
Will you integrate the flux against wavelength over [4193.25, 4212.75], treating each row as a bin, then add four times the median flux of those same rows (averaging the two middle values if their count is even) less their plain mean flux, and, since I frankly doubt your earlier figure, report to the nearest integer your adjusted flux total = 903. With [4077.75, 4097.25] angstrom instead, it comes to 910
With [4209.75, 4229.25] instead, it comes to 904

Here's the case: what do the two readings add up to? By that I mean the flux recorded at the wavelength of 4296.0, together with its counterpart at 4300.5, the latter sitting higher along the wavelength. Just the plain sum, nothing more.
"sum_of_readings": 84.7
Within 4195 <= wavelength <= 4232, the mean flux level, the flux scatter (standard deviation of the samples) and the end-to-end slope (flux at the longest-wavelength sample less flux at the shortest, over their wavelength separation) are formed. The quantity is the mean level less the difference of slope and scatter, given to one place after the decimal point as 40.9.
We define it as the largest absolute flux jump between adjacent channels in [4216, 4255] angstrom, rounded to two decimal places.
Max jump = 1.80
